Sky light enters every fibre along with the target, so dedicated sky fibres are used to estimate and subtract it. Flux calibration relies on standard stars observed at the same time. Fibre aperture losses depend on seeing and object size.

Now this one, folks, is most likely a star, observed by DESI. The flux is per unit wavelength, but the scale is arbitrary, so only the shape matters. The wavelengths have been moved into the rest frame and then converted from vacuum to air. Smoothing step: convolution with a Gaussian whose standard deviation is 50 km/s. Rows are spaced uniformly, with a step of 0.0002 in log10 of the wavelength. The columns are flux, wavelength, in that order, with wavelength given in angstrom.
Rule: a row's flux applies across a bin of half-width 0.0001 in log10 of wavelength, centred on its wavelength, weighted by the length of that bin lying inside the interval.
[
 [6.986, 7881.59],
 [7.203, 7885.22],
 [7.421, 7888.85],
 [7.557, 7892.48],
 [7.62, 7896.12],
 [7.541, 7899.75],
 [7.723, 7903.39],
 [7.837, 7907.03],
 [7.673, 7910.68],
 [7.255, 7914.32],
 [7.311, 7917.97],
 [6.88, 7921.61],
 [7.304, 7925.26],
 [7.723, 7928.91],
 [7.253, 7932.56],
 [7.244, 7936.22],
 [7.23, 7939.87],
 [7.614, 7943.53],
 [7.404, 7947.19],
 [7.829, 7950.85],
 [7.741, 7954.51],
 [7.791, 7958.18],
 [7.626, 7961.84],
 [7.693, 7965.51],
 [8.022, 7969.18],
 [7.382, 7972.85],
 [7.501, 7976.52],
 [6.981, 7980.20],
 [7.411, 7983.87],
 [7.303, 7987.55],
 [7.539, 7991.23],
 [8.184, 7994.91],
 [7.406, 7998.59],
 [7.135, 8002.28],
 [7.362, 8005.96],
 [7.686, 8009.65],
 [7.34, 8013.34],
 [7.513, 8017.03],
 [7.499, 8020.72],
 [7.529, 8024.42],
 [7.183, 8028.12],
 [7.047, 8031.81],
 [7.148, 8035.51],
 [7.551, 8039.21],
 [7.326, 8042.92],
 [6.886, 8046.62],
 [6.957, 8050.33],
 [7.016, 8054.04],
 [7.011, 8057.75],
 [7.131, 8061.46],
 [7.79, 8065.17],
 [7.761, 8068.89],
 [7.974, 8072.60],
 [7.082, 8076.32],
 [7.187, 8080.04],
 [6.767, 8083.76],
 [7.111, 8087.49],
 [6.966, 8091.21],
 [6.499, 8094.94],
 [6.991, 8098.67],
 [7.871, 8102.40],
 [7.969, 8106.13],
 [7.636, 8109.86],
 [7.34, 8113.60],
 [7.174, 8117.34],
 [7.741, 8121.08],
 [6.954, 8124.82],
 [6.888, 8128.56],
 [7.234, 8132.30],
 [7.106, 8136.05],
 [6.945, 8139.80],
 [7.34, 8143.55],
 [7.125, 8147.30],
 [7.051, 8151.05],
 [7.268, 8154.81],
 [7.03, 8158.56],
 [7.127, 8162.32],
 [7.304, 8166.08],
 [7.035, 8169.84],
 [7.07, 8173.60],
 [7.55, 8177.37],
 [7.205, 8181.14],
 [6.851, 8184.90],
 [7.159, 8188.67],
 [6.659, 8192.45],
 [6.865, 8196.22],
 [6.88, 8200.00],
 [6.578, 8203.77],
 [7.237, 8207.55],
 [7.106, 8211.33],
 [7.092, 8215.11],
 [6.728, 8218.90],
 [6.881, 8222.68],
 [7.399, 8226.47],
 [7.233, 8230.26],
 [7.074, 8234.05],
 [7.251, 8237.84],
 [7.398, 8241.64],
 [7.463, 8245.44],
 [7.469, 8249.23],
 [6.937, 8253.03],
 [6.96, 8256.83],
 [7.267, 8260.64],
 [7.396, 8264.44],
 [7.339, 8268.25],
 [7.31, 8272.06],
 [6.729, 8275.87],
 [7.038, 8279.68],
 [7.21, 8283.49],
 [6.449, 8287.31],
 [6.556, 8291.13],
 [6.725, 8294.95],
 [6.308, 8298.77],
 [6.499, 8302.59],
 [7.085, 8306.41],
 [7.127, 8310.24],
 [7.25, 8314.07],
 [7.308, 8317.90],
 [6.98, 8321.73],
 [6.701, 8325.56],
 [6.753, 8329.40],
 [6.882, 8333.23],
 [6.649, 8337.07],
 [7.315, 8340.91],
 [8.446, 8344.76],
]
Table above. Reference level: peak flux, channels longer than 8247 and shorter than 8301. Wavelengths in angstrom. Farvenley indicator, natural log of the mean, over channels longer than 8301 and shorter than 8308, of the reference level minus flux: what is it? -0.39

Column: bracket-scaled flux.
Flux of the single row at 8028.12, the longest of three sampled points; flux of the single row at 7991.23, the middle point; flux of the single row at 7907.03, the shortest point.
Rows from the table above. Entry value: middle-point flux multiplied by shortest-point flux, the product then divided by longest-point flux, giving 8.2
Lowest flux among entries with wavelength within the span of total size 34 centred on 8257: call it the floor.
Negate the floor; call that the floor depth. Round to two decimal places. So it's -6.94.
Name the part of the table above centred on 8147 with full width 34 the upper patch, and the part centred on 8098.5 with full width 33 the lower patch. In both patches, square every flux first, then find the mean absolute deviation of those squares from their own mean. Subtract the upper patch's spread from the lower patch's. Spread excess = 4.6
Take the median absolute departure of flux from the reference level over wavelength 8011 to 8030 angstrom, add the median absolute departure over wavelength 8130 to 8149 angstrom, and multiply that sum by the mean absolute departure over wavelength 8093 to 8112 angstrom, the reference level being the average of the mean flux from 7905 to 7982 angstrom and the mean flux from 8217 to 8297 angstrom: 0.20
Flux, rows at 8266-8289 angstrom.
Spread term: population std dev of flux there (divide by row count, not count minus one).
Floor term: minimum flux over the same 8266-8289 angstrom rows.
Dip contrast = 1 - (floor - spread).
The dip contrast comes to -5.12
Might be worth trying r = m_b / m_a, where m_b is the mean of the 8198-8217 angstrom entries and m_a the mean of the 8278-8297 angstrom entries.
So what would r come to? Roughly 1.03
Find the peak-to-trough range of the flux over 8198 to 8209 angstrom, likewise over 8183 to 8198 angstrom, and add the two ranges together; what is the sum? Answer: 1.2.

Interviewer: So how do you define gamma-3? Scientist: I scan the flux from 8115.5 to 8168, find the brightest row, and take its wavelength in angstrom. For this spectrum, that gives 8121.08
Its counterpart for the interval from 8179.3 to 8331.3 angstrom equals 8249.23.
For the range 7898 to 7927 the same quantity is 7907.03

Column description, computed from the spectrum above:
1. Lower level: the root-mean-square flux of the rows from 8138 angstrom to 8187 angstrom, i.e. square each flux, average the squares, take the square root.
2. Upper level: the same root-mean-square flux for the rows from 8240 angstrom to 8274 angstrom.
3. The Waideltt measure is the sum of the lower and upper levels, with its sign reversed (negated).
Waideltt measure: -14.4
